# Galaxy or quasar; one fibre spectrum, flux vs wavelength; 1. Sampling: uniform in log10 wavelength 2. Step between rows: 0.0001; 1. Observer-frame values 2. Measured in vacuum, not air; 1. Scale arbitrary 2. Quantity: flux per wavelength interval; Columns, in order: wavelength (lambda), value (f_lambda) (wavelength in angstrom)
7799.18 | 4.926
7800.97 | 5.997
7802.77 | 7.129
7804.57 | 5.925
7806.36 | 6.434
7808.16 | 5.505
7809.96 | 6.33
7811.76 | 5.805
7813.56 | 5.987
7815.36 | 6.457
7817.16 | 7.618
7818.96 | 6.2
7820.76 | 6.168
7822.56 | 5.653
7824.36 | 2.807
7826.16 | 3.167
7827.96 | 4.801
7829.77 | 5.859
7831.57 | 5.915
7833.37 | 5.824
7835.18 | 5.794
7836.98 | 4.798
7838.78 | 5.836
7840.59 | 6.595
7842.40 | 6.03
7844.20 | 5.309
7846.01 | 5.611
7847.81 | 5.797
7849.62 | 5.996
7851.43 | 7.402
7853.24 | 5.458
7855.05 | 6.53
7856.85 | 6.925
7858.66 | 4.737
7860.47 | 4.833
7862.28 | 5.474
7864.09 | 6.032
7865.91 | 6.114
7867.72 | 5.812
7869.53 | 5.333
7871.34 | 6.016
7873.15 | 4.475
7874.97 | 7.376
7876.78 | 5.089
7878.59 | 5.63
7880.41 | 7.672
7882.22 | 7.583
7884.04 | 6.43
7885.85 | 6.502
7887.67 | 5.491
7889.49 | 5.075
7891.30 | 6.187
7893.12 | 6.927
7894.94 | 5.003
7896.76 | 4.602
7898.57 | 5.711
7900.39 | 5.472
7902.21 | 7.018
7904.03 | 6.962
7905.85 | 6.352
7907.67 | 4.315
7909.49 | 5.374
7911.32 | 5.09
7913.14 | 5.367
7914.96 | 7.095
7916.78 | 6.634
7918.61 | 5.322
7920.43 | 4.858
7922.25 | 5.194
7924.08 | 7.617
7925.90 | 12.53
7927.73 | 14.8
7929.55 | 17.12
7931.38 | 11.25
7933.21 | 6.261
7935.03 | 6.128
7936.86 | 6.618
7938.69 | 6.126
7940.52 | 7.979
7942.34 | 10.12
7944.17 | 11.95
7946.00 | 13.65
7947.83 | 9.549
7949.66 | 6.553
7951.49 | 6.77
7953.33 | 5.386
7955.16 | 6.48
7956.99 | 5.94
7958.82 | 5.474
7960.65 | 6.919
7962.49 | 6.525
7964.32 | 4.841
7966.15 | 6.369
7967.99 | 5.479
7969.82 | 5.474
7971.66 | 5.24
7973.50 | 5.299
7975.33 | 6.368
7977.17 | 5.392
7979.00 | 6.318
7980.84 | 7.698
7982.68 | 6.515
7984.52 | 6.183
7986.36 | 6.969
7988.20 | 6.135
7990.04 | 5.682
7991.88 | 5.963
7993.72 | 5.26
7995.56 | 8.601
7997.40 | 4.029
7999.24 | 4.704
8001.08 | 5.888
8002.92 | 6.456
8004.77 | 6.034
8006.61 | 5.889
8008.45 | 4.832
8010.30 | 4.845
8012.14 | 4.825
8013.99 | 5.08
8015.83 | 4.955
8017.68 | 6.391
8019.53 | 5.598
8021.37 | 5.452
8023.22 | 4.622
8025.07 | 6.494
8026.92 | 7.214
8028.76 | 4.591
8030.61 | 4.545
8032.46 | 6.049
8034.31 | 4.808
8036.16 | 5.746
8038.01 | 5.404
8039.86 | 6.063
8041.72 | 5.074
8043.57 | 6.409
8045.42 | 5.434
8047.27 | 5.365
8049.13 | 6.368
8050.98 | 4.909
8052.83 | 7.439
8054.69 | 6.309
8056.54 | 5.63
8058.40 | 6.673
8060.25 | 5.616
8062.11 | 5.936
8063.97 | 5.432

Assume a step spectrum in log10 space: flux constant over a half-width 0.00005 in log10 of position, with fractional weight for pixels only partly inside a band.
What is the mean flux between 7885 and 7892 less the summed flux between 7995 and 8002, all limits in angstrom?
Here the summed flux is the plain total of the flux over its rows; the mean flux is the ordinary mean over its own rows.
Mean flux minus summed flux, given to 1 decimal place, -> -17.4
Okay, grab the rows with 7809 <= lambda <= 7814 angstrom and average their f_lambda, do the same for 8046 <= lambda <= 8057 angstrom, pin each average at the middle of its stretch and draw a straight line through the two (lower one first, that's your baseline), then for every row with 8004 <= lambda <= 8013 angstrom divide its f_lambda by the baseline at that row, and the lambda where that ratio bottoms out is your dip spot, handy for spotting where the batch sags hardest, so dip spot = 8012.14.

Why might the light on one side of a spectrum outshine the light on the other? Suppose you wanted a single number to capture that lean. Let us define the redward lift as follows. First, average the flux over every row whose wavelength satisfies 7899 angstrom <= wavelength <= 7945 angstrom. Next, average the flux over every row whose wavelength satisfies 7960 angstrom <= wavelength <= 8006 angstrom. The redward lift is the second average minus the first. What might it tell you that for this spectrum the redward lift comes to -1.7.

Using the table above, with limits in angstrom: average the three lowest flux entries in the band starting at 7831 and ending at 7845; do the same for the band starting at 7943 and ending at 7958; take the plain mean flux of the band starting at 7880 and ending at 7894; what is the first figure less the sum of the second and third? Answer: -7.1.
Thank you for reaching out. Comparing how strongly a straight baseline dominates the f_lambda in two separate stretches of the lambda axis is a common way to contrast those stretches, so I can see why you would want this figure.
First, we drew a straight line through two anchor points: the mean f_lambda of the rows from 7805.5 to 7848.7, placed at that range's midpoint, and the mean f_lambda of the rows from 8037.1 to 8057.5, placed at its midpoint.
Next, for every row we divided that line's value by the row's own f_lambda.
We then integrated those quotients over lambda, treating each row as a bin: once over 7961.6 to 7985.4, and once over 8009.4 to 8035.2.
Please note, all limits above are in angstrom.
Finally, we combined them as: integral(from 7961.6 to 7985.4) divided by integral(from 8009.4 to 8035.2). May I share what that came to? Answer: 0.8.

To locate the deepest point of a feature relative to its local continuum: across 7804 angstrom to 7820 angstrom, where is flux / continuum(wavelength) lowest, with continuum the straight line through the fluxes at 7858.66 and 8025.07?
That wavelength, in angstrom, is 7808.16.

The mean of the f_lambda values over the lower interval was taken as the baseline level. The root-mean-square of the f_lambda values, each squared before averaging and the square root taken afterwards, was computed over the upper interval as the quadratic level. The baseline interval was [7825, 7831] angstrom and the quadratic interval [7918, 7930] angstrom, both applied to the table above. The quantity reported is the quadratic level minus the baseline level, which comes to 6.1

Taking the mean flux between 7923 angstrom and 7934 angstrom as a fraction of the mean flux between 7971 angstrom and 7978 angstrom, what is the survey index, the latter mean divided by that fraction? 2.7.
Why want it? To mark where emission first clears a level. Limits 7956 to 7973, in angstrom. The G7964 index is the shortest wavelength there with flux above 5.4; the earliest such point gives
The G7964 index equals 7956.99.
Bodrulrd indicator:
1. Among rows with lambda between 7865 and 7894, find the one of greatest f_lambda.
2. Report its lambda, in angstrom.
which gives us 7880.41 angstrom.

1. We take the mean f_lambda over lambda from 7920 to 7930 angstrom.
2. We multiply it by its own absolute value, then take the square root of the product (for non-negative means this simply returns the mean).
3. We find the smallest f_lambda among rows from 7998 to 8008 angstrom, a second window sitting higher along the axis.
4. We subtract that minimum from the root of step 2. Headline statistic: 5.6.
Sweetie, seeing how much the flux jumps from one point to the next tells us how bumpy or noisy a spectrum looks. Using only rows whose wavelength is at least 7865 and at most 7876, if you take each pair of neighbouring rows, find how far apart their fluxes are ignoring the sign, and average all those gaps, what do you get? 1.2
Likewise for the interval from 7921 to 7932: 3.6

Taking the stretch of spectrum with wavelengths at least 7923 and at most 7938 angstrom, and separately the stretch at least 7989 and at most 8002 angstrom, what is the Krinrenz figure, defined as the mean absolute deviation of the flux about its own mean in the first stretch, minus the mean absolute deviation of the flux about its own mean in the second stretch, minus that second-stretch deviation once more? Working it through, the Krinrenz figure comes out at 1.8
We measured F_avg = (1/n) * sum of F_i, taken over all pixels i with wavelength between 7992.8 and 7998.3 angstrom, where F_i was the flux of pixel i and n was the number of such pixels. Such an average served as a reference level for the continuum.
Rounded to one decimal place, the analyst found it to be 6.0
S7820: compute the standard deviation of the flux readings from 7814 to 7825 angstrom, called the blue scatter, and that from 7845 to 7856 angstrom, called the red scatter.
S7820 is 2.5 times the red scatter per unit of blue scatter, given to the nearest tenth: 1.1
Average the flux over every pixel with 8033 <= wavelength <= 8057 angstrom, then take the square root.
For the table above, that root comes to 2.40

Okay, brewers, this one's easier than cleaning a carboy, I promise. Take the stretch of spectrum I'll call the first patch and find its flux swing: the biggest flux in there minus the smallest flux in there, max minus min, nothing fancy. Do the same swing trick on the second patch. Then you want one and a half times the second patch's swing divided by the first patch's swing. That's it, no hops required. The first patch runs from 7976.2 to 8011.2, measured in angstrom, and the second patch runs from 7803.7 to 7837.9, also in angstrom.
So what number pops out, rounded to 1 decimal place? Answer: 1.6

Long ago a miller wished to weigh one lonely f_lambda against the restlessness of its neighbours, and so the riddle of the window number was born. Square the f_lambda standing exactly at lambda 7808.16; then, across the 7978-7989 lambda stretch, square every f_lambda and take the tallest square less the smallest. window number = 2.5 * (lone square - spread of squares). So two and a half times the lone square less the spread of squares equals 22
